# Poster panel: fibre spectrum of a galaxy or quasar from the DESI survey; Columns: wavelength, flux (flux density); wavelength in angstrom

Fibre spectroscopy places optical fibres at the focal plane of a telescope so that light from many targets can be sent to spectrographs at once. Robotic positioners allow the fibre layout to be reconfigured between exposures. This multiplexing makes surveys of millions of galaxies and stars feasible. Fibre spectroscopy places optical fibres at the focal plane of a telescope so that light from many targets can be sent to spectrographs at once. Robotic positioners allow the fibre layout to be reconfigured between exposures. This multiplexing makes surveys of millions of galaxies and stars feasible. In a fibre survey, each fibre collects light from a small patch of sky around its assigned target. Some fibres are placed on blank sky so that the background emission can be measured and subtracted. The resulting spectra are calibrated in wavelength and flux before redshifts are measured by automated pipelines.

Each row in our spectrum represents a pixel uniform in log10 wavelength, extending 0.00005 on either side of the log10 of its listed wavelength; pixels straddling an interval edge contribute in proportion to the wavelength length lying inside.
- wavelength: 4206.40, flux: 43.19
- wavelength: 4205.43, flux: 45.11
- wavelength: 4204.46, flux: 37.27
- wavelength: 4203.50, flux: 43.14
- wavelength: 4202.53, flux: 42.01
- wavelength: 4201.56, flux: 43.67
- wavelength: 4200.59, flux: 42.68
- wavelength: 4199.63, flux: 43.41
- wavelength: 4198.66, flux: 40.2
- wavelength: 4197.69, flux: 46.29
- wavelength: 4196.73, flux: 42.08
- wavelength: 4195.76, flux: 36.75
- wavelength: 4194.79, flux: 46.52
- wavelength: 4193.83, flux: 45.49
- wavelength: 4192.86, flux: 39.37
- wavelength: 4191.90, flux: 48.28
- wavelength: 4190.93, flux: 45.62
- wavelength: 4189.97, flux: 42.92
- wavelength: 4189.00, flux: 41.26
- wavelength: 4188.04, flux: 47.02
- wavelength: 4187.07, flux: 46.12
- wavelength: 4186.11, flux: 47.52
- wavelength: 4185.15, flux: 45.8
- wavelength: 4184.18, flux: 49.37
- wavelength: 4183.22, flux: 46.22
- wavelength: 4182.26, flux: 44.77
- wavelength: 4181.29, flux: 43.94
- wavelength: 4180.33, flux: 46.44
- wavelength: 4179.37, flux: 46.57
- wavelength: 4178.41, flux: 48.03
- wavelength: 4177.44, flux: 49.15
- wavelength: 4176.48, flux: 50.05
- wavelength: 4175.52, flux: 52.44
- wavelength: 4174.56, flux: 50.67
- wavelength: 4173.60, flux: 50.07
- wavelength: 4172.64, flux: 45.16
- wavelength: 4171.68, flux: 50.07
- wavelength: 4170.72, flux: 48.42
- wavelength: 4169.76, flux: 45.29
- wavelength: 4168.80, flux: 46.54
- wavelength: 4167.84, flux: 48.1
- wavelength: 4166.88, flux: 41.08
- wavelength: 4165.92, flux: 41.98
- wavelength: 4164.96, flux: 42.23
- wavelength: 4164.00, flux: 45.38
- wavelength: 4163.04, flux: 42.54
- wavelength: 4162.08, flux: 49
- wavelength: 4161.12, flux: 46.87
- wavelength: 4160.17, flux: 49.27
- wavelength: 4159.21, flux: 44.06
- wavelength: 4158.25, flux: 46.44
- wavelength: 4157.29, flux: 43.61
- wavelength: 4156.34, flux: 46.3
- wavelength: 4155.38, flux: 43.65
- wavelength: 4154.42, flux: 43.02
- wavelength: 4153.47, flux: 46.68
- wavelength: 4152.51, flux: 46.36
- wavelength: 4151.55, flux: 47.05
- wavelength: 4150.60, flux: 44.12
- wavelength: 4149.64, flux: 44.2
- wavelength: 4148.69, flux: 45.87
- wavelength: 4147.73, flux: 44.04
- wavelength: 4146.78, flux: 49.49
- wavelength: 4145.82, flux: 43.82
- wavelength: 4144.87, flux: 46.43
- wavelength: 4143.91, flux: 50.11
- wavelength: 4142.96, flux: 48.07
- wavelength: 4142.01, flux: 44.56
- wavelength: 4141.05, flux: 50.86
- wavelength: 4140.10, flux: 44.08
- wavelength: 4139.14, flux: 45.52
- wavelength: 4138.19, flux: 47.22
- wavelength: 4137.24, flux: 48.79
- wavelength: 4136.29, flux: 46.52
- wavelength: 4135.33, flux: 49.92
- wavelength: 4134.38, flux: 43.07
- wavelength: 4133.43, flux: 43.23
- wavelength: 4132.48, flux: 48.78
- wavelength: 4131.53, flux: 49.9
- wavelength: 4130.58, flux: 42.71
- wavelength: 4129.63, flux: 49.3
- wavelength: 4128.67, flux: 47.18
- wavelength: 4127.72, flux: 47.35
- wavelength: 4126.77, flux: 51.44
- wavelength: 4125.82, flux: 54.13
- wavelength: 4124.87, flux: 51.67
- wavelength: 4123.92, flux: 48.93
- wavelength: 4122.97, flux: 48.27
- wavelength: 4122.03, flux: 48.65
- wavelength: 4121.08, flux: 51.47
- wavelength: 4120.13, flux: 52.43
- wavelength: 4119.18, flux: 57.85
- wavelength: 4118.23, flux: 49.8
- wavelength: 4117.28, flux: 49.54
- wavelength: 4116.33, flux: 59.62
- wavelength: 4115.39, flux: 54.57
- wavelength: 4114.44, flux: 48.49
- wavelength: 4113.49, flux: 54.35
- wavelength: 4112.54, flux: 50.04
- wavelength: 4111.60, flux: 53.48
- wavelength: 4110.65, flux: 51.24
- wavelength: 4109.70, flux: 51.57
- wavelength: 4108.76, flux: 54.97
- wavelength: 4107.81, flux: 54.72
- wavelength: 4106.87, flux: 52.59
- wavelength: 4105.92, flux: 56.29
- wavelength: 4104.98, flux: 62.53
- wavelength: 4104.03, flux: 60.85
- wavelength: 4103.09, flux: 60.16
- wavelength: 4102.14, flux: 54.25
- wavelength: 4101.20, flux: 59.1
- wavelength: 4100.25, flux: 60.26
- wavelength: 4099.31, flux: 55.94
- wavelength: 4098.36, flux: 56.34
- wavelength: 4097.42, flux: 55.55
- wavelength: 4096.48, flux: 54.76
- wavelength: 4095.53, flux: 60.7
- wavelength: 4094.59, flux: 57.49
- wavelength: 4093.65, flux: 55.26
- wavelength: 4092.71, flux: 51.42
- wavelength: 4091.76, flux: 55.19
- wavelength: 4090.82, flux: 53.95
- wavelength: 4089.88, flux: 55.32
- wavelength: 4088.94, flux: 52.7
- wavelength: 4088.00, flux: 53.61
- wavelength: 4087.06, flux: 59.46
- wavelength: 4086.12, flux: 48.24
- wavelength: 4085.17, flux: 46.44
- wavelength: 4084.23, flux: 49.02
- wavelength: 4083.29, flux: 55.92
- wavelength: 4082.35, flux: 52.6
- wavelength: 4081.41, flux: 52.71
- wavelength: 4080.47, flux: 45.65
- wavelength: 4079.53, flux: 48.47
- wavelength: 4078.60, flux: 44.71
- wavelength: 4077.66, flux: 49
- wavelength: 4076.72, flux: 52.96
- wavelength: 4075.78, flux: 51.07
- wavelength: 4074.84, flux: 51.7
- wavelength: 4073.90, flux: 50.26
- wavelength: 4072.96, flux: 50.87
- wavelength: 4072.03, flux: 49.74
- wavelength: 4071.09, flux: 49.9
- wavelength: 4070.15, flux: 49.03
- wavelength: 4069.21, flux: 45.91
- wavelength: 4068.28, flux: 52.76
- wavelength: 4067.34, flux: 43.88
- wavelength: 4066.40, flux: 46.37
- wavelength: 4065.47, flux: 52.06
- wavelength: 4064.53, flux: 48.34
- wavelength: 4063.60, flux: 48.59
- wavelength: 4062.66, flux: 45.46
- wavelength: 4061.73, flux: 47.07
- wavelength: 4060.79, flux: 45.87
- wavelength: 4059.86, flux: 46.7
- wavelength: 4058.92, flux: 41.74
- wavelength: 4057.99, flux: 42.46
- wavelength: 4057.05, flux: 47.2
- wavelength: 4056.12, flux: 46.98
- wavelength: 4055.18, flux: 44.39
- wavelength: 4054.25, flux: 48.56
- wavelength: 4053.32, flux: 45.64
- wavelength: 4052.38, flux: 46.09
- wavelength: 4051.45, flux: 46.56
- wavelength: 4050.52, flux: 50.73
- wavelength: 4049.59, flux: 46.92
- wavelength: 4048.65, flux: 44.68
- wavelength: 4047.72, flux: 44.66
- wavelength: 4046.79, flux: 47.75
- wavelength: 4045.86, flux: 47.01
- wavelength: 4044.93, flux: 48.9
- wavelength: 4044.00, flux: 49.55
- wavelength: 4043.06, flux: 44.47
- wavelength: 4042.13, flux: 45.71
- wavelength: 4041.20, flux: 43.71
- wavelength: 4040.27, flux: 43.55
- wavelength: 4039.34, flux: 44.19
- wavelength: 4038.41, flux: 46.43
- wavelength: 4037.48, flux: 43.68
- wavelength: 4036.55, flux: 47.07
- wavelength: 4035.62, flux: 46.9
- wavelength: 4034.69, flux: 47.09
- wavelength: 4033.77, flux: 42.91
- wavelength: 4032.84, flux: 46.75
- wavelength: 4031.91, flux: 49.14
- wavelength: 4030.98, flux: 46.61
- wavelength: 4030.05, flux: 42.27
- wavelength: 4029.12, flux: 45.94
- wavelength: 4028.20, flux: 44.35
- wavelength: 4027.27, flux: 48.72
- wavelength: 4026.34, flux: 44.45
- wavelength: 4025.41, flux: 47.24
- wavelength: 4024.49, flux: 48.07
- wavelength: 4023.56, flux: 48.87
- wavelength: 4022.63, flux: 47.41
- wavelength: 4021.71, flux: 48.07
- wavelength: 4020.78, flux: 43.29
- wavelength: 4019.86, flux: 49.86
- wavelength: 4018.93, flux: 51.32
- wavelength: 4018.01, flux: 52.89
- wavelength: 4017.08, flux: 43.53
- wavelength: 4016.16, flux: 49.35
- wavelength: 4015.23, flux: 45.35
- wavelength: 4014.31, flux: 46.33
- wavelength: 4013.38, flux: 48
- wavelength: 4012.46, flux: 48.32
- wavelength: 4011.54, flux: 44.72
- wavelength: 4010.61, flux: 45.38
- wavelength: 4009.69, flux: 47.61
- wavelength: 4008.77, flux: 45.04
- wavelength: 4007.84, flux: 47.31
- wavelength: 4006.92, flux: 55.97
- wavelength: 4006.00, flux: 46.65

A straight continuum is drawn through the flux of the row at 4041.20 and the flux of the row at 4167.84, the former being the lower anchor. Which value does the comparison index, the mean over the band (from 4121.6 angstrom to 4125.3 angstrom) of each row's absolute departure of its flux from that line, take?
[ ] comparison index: 2.8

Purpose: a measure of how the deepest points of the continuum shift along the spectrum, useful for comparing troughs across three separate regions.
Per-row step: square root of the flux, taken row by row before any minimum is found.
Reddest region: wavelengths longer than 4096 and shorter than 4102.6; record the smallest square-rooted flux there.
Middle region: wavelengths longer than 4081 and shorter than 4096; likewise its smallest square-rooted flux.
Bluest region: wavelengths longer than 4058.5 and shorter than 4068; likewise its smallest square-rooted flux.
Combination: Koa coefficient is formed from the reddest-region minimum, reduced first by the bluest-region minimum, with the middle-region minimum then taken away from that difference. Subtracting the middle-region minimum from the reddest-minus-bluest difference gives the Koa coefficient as -5.9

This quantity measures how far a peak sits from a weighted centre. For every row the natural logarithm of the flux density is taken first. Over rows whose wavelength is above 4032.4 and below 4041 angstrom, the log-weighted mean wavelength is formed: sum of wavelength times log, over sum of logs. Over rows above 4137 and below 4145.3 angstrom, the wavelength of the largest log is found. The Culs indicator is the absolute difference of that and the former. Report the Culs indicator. 104.5 angstrom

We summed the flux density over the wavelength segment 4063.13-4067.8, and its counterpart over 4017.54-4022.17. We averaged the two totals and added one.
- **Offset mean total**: 243.3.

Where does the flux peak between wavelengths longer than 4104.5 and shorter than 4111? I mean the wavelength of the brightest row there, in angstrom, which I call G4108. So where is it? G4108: 4104.98 angstrom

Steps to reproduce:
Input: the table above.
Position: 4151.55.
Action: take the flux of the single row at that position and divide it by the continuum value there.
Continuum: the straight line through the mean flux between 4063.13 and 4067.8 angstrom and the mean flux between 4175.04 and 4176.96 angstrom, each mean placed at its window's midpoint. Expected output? 0.93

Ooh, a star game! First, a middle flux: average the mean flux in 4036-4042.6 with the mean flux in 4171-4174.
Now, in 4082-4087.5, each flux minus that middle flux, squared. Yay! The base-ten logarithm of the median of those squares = 1.3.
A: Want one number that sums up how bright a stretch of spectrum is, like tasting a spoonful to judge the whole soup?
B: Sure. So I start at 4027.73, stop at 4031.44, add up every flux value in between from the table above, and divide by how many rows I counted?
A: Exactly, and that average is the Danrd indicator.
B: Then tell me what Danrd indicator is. 44.8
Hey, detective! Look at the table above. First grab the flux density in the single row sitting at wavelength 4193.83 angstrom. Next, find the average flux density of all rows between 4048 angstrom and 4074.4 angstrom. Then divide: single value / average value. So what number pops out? 0.96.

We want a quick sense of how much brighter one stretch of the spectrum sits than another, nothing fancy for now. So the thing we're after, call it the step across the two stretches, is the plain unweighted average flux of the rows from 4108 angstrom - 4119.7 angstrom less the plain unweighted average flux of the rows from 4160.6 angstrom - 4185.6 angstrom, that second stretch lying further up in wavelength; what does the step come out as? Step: 6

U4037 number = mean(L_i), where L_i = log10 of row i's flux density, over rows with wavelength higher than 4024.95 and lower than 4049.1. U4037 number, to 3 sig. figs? 1.66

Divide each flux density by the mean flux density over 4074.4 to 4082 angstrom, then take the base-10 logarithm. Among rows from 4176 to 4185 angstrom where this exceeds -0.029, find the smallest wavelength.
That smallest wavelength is 4176.48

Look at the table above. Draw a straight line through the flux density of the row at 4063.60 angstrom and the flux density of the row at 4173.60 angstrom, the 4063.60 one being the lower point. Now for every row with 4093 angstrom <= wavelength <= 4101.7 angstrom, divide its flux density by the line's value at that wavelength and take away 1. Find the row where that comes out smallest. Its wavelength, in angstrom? 4096.48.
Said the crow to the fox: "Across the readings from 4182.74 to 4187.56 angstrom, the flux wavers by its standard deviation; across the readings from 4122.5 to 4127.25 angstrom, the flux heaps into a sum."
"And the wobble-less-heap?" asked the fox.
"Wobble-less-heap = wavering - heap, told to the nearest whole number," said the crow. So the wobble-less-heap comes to -253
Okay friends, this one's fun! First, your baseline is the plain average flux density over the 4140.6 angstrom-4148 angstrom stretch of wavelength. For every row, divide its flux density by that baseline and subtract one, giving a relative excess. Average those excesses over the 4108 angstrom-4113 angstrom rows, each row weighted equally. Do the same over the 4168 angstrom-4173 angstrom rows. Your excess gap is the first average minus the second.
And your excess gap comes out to 0.11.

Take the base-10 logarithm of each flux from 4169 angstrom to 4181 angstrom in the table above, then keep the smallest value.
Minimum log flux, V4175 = 1.65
